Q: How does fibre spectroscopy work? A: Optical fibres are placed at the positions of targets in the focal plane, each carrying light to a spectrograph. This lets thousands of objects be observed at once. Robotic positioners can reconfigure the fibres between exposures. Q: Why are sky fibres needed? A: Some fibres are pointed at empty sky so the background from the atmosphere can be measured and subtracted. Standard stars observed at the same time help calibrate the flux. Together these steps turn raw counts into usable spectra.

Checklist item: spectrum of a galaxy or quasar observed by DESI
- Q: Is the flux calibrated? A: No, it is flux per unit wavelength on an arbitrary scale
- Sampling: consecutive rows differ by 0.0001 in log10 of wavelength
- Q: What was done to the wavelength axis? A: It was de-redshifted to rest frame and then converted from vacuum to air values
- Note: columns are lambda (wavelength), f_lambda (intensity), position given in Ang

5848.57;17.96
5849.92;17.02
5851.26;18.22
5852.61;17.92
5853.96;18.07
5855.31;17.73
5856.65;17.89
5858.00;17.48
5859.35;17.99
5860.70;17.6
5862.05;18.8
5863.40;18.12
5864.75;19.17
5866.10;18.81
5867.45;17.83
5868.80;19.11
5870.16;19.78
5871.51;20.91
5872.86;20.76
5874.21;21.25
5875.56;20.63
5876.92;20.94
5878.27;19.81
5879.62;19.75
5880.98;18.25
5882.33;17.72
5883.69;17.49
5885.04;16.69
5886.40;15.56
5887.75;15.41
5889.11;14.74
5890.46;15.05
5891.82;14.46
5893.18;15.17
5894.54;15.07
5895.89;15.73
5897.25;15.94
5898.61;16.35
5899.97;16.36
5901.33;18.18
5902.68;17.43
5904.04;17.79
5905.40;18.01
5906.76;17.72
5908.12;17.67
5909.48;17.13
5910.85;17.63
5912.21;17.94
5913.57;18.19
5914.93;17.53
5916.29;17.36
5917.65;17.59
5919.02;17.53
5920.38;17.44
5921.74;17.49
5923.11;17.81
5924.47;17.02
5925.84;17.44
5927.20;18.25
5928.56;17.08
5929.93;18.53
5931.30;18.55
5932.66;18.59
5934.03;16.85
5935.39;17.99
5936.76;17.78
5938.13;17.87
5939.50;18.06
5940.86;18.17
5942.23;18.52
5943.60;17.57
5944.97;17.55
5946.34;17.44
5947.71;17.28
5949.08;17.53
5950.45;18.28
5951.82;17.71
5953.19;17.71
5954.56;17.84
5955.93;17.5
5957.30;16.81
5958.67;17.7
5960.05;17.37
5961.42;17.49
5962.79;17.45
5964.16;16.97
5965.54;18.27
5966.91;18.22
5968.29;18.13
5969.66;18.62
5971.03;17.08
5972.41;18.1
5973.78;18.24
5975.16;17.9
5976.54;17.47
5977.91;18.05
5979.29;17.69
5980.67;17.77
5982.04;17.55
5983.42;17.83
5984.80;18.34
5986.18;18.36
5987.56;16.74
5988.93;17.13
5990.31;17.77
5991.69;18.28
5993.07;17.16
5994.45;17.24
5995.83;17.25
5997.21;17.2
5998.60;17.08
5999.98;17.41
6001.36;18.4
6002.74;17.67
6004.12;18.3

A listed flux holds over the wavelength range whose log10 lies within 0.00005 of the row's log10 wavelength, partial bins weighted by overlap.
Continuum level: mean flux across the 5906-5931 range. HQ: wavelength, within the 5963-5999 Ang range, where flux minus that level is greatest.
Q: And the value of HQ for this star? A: 5969.66 Ang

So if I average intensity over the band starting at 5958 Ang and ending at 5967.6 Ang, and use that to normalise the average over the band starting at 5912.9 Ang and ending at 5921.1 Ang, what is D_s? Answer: 1.00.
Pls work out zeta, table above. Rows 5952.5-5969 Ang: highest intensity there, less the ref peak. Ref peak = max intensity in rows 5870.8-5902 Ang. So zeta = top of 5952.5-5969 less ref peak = -3.0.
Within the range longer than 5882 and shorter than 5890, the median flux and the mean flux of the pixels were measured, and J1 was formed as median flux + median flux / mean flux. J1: 17.1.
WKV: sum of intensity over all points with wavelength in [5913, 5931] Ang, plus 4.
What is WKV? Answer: 233.3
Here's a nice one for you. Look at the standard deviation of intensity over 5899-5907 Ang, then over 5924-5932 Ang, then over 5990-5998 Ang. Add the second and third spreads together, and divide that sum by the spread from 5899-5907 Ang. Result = 1.8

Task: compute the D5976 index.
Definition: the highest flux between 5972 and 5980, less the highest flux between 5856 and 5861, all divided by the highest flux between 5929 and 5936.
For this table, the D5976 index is 0.013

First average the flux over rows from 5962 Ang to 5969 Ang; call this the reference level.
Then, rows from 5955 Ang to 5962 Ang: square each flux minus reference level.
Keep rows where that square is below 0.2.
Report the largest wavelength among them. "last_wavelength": 5961.42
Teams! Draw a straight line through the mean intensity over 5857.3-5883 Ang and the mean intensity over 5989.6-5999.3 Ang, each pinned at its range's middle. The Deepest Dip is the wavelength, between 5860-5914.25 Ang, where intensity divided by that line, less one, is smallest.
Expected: 5891.82 Ang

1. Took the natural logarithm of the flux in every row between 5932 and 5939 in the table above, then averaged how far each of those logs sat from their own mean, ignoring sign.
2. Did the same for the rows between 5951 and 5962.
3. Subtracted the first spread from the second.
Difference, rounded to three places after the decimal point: -0.010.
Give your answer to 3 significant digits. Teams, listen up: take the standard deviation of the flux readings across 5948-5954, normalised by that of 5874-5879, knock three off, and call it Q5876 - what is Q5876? -2.47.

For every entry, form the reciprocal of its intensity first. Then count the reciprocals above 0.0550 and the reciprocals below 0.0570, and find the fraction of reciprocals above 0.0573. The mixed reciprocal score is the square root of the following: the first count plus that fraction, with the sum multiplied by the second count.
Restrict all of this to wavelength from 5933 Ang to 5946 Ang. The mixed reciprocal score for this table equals 8.1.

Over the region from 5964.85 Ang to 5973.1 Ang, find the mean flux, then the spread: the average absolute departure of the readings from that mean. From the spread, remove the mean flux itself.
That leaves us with -17.7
